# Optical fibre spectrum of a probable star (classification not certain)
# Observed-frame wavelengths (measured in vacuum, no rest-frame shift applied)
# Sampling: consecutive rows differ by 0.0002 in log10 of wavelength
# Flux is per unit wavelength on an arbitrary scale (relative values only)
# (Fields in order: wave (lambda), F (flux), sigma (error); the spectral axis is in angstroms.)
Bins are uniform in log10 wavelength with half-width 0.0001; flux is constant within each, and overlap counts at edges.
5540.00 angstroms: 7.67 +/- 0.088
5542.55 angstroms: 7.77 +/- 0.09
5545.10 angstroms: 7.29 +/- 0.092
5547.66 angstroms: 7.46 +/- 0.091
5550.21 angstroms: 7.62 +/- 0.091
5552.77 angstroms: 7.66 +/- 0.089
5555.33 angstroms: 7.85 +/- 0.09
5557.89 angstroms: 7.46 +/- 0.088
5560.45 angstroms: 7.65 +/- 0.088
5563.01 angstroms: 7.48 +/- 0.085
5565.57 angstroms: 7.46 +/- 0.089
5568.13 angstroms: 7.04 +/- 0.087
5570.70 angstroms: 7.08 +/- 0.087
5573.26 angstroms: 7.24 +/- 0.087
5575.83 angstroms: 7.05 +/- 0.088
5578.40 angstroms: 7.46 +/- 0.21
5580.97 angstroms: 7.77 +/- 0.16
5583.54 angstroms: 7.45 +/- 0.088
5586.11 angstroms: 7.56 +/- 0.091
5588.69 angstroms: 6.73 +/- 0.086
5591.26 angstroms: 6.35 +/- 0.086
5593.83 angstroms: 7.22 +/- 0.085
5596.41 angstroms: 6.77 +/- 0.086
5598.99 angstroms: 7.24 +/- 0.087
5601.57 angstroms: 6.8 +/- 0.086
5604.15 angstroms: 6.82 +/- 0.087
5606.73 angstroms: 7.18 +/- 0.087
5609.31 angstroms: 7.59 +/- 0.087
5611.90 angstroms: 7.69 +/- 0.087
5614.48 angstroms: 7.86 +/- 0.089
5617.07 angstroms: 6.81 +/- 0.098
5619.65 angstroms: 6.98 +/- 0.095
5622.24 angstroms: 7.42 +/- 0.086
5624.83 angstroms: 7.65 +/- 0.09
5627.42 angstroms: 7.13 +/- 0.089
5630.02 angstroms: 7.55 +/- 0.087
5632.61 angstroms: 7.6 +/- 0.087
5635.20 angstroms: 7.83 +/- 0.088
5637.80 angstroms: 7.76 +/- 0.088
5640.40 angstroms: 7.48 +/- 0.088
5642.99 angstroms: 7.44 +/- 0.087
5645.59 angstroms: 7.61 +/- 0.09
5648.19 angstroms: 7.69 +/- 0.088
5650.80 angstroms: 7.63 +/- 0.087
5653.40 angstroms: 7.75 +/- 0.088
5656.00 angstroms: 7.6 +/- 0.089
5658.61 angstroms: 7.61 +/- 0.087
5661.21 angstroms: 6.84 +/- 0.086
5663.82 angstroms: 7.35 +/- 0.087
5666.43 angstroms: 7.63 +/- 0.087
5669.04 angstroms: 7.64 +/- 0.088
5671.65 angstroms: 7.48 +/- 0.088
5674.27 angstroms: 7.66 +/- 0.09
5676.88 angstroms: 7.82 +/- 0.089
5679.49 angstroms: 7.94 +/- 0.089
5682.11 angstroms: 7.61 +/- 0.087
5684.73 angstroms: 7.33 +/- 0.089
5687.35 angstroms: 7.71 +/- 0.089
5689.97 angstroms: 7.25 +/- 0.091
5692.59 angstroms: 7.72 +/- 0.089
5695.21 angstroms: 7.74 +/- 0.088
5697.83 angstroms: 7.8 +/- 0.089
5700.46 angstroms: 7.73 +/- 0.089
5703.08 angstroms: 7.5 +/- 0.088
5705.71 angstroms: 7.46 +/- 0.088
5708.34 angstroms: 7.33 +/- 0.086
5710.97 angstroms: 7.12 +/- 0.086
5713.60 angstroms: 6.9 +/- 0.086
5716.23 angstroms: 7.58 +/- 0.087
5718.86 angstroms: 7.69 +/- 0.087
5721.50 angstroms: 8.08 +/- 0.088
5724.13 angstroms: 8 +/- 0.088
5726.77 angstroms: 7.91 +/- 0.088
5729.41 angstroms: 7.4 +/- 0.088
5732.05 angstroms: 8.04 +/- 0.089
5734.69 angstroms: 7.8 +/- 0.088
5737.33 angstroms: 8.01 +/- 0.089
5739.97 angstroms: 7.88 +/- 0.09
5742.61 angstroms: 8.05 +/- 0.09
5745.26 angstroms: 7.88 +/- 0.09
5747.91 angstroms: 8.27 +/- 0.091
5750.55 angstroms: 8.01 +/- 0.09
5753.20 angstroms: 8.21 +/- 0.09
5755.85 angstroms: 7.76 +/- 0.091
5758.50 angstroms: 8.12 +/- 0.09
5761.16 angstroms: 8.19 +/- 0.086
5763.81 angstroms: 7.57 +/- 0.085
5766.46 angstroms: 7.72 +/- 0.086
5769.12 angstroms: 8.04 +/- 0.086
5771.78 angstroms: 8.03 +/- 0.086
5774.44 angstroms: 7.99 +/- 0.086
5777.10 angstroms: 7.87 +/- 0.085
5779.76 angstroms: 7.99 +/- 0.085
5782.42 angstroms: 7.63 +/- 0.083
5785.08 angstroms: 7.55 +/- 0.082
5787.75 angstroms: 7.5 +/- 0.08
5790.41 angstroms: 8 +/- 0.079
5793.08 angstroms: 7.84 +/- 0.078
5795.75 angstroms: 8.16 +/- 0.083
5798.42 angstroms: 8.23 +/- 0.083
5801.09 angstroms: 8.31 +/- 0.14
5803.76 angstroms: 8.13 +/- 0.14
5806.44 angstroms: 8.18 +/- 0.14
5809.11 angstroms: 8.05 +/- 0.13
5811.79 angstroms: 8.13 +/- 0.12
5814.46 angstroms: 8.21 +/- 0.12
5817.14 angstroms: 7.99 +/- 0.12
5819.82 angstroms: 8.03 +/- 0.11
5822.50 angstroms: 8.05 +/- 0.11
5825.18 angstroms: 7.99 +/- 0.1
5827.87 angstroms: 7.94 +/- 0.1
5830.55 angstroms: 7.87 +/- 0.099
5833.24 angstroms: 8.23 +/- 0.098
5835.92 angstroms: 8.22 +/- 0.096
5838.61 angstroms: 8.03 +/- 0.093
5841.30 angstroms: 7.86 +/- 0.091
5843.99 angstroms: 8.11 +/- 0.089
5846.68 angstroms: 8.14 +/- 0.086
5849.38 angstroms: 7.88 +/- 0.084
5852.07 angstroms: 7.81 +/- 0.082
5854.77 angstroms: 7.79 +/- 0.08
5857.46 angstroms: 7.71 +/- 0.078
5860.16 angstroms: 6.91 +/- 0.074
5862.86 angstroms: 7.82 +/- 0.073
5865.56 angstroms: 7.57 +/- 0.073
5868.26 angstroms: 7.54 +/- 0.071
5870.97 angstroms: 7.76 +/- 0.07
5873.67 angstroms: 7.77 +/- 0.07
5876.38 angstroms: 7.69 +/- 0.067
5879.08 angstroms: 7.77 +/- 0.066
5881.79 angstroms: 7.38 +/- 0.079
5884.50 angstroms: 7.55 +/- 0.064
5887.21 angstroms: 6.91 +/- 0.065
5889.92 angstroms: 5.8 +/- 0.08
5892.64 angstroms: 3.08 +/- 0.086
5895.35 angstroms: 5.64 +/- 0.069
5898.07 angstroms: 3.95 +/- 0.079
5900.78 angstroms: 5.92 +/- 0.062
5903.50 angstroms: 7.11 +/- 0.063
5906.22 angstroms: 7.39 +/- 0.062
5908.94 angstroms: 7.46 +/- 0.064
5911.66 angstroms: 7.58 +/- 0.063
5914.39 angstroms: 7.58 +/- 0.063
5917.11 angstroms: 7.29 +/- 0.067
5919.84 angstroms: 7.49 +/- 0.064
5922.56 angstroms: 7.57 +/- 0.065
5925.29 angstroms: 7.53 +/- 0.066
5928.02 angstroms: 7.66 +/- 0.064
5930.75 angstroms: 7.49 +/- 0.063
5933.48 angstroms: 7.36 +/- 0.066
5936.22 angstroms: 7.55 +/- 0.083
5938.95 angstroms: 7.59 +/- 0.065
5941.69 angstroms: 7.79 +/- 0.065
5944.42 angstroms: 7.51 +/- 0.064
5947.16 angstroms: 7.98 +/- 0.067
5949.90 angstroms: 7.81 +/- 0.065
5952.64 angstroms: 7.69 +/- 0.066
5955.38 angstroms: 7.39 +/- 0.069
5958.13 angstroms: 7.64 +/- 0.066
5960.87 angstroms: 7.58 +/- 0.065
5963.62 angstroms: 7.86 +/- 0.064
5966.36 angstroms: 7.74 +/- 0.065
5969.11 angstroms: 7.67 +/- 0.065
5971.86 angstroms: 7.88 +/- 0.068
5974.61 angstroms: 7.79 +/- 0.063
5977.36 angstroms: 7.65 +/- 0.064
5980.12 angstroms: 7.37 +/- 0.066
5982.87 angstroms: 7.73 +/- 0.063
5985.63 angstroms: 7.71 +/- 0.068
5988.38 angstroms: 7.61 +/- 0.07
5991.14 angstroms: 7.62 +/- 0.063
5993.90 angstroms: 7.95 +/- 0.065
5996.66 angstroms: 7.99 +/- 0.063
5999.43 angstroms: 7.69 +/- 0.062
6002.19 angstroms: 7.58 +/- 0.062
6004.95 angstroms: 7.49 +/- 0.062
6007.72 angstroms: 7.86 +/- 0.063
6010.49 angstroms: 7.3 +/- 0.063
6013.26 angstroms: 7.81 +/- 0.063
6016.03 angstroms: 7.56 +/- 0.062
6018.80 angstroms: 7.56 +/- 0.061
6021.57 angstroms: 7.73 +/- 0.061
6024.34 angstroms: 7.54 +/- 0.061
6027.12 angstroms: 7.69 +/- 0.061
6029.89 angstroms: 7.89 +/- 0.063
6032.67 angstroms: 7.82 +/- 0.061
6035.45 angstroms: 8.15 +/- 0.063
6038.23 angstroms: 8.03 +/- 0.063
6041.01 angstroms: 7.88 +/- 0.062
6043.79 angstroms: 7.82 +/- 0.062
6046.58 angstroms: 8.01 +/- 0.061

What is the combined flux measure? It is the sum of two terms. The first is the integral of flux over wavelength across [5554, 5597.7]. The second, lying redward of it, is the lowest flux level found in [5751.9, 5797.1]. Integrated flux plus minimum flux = 325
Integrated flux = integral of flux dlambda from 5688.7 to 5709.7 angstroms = 159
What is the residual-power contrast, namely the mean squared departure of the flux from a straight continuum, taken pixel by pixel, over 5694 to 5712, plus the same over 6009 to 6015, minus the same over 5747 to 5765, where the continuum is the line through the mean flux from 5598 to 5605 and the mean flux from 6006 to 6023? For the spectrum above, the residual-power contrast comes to -0.43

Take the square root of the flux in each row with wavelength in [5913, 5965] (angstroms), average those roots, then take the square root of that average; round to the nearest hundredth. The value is 1.66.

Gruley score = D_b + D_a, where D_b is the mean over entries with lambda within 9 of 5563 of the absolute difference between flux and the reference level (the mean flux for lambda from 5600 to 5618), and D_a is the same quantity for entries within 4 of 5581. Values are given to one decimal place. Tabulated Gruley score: 0.6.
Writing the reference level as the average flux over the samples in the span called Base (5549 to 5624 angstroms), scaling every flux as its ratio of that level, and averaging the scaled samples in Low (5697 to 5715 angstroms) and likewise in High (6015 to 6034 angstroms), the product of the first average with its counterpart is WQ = 1.07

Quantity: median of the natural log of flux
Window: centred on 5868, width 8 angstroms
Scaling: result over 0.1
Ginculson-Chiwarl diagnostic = 20.24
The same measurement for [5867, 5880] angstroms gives 20.49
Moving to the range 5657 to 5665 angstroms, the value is 19.95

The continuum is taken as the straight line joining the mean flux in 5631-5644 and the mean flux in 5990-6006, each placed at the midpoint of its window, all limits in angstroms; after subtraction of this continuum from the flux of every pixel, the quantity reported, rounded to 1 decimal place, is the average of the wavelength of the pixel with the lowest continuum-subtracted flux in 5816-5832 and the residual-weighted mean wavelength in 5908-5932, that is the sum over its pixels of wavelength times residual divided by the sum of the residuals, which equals 5874.8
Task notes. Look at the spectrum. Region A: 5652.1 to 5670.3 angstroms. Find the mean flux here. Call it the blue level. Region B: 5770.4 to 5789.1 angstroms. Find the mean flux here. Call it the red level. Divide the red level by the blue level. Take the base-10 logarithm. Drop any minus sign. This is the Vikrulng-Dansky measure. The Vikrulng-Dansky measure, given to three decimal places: 0.017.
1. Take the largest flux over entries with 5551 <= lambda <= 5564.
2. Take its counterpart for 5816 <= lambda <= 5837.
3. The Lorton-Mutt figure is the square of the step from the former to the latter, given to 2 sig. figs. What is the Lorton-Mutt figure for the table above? 0.14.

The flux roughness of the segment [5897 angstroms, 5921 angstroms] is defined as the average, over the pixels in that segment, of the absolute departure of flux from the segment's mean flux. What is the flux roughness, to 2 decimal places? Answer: 0.86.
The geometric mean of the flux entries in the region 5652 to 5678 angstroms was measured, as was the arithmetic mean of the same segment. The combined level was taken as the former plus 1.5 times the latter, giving 18.8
